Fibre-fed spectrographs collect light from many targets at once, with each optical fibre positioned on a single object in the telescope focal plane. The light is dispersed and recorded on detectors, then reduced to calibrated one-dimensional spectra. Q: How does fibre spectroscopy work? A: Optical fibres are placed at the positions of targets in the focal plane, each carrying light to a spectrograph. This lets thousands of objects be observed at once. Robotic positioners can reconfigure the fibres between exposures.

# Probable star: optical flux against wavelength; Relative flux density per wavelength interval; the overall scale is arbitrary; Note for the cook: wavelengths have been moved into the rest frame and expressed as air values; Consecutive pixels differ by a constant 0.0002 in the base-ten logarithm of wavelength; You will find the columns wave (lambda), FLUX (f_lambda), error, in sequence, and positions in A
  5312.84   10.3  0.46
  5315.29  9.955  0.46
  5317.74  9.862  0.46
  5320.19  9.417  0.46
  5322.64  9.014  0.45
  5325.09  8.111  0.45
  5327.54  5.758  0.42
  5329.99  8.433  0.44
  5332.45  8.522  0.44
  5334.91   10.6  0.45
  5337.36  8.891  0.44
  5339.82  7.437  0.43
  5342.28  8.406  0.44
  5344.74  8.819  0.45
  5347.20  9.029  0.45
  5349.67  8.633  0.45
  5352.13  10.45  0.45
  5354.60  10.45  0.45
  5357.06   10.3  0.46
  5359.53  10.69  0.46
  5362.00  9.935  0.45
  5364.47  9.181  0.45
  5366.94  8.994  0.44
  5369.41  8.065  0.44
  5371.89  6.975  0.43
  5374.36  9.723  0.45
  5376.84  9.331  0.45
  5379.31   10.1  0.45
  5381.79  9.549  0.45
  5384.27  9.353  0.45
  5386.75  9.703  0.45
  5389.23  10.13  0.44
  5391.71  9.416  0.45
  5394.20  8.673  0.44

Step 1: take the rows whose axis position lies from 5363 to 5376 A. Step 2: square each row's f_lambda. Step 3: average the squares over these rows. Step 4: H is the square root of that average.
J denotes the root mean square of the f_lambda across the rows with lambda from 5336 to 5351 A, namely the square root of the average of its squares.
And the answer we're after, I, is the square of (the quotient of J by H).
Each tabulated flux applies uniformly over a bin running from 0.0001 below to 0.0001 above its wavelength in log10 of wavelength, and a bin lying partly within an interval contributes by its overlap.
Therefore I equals 0.98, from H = 8.6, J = 8.55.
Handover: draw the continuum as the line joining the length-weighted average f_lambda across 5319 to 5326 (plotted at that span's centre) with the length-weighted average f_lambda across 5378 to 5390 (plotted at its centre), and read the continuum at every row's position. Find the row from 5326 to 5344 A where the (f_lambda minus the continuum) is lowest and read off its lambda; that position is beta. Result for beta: 5327.54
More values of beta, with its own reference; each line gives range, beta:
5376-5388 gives 5384.27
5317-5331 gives 5327.54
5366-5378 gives 5371.89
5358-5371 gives 5369.41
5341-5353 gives 5342.28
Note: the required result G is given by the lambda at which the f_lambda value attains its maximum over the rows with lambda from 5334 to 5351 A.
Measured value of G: 5334.91 A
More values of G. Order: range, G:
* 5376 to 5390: 5389.23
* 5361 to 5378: 5362.00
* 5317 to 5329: 5317.74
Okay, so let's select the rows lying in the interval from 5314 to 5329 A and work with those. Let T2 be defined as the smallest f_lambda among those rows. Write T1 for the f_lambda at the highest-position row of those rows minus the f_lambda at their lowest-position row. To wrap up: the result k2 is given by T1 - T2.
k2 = -10.0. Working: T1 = -4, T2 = 5.758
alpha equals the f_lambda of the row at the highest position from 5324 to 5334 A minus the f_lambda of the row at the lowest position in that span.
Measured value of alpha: 0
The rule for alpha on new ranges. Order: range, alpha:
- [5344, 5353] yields 2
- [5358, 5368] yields -2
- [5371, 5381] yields 3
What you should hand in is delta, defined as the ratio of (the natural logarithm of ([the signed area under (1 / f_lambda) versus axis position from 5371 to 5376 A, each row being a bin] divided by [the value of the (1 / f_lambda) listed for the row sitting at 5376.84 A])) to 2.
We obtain 0.86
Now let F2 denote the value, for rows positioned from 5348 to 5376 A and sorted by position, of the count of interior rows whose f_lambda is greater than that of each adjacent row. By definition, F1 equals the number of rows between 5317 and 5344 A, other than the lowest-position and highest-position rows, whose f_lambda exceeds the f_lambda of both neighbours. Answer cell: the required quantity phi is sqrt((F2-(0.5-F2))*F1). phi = 1.2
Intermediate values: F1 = 1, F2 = 1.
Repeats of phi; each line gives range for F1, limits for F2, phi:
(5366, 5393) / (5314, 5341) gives 2.1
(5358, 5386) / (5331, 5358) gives 2.6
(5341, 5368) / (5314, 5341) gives 1.7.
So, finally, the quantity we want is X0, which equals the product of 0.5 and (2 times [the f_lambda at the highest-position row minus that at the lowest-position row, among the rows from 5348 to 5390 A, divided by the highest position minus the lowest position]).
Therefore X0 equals 0.04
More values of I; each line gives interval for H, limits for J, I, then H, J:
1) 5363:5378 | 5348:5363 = 1.33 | 8.8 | 10.10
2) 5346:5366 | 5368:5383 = 0.84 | 9.9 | 9.02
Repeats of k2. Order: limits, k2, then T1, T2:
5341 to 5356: -6.4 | 2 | 8.406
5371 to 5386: -4.6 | 2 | 6.975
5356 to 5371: -10.3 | -2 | 8.065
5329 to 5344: -7.5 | 0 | 7.437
